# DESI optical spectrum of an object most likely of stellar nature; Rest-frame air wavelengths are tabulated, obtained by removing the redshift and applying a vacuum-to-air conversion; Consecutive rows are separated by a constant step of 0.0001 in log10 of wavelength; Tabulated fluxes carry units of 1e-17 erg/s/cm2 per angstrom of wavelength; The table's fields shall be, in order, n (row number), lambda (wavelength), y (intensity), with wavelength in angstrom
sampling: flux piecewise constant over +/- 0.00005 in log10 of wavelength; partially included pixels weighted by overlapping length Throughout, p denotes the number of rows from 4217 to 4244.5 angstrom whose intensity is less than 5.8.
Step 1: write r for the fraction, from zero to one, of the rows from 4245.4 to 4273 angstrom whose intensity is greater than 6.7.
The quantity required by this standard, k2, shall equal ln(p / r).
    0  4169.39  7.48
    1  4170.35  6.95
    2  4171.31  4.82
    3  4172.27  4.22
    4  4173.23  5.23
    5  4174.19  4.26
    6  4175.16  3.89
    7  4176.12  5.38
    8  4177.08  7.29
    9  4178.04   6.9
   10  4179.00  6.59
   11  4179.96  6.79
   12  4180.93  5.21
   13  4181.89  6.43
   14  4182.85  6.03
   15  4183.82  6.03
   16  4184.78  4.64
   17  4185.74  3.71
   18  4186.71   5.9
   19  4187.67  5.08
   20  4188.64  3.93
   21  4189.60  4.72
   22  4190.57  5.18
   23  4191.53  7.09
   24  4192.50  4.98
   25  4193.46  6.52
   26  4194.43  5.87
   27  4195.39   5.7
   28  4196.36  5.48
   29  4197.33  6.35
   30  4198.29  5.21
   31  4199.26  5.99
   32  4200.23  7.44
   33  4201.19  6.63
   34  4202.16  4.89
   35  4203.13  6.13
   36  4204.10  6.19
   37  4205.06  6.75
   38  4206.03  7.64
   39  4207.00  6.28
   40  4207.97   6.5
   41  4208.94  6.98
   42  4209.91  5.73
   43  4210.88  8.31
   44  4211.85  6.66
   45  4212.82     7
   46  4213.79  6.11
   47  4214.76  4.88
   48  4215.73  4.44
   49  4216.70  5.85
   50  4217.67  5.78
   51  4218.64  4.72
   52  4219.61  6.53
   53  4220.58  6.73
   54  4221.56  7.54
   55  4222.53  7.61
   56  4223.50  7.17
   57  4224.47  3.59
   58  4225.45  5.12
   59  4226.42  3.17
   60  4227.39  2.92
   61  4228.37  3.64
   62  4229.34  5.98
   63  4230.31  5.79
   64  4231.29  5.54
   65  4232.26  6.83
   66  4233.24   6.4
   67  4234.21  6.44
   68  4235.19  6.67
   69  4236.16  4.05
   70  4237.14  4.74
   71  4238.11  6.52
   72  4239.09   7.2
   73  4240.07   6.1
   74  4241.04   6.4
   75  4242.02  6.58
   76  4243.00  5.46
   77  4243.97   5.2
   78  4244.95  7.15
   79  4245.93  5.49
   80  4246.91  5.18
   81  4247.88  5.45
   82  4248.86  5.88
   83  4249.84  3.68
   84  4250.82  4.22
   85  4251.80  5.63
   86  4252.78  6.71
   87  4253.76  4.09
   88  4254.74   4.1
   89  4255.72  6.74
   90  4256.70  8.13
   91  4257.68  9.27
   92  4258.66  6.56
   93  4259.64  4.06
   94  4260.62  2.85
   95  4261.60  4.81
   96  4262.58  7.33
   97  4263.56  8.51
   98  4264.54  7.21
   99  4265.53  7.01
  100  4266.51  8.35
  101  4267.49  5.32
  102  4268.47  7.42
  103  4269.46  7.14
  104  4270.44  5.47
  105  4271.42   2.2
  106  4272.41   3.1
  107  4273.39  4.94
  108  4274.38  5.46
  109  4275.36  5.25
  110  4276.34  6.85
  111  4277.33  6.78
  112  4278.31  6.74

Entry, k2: 3.5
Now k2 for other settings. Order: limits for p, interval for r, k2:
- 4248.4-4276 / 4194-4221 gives 4.1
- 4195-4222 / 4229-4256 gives 3.9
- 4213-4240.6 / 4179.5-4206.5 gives 4.3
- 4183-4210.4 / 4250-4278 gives 3.3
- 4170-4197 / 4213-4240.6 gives 4.3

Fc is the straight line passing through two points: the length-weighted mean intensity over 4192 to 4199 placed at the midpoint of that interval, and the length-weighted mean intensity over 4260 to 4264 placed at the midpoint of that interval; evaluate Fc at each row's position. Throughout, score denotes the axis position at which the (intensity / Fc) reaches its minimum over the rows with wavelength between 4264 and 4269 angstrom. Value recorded 4267.49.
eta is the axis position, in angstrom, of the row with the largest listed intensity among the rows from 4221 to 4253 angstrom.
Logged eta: 4222.53 angstrom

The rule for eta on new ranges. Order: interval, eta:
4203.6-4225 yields 4210.88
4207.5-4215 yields 4210.88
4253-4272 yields 4257.68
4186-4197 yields 4191.53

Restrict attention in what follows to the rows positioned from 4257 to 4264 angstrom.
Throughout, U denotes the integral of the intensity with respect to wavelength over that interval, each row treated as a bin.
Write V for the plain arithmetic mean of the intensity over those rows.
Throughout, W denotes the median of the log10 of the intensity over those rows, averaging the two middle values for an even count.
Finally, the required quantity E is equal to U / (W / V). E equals 331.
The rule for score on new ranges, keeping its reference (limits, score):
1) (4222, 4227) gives 4226.42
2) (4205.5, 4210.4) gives 4209.91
